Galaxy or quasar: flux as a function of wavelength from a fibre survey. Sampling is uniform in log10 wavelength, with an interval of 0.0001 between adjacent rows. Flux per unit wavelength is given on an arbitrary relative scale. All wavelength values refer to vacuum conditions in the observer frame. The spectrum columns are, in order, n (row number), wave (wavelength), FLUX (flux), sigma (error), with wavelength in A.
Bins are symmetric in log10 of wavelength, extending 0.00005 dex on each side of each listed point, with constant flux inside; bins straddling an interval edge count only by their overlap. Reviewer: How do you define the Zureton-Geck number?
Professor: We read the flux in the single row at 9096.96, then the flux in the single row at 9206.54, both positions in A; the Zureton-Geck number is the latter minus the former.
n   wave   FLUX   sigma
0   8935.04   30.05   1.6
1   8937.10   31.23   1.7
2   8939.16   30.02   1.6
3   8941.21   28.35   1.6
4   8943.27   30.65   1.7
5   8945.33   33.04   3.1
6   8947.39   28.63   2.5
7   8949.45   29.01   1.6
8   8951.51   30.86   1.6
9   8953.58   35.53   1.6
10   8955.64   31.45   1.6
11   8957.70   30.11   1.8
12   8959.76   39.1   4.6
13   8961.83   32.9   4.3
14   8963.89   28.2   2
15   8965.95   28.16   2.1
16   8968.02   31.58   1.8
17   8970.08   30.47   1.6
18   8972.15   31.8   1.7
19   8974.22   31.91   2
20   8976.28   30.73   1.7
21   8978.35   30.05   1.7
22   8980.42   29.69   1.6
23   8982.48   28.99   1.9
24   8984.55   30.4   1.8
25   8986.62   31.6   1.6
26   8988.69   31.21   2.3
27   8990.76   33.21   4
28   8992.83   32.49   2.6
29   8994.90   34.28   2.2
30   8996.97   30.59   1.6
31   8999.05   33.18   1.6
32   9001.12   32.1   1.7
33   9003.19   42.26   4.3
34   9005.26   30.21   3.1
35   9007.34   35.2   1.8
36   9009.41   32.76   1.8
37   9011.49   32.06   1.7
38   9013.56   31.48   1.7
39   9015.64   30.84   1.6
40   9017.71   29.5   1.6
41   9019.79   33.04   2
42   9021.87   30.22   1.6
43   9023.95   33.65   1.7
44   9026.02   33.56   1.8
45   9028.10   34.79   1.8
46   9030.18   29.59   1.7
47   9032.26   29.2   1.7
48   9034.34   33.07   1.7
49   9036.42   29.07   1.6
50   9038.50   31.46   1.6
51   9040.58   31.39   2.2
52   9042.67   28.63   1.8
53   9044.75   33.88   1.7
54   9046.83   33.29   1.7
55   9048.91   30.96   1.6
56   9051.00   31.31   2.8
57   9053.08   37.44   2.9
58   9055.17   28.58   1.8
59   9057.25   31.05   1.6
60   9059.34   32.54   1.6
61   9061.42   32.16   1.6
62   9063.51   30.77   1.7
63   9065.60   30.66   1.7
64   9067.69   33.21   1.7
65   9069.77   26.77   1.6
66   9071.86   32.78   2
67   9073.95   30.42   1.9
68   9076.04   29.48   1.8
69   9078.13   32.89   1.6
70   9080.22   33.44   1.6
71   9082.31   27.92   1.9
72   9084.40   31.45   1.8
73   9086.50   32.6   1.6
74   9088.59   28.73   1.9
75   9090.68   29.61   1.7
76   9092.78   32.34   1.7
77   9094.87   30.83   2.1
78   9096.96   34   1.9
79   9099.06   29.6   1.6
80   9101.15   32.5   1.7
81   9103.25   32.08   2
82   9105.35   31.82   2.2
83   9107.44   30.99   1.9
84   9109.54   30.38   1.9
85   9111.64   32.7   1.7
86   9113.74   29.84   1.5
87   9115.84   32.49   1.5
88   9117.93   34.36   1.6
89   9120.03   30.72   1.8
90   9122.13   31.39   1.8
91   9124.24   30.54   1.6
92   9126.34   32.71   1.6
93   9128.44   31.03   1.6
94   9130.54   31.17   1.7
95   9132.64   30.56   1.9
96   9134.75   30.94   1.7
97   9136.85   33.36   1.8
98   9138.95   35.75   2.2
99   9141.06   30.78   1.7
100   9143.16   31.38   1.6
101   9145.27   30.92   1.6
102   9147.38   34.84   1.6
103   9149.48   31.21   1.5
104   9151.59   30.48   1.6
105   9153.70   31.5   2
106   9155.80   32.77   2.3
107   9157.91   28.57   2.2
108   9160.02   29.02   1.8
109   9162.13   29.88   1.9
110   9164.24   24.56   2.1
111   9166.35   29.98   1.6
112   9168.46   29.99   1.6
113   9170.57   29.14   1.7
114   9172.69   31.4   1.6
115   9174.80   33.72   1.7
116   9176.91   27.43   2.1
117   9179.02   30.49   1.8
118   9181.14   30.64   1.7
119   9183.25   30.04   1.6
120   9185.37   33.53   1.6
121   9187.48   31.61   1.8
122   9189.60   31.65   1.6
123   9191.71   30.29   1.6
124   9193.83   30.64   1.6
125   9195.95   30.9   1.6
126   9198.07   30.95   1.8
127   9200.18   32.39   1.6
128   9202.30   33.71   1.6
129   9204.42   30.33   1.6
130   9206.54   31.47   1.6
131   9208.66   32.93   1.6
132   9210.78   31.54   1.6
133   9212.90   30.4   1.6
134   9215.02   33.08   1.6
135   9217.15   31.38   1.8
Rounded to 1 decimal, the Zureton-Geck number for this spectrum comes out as -2.5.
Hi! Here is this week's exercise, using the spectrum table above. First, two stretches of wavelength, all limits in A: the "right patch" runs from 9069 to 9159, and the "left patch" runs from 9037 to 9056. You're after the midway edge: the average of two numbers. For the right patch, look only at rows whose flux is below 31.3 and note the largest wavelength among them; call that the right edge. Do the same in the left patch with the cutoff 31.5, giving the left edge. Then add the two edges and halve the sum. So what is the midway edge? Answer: 9106.5 A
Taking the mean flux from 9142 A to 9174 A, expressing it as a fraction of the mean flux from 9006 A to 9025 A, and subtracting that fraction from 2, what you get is 1.05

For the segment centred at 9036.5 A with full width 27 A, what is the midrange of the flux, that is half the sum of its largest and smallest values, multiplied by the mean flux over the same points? 1006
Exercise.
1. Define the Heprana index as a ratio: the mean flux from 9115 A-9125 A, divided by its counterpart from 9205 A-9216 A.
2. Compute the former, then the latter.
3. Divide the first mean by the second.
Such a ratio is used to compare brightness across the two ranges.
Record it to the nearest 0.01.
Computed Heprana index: 1.00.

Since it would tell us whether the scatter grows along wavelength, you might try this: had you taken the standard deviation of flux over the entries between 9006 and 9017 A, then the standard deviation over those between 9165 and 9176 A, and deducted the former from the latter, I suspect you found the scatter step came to 0.1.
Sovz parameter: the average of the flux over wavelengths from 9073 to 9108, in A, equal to 31.2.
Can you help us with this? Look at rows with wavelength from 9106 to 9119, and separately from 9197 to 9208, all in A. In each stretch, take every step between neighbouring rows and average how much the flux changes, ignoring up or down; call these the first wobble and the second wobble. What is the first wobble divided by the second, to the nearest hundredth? 1.13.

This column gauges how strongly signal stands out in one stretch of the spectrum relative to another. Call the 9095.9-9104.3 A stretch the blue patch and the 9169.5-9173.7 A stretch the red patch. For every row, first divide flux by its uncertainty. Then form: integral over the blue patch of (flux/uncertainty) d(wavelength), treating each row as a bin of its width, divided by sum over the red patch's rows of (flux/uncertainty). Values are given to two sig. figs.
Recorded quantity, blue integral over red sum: 4.1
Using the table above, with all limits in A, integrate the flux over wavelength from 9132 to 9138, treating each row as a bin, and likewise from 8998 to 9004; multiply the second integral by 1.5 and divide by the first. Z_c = 1.7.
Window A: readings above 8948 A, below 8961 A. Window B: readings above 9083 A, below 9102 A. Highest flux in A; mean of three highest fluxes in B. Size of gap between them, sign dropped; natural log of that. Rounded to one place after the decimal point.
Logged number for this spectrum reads 1.8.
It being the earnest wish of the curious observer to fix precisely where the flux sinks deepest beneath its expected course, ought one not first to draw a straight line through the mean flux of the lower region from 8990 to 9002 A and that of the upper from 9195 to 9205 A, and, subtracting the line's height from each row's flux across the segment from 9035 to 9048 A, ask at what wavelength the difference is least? 9042.67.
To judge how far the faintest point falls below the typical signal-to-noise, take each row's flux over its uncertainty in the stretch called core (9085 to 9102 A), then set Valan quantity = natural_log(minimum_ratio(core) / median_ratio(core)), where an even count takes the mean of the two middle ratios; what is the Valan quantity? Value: -0.21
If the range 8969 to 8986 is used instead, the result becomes -0.16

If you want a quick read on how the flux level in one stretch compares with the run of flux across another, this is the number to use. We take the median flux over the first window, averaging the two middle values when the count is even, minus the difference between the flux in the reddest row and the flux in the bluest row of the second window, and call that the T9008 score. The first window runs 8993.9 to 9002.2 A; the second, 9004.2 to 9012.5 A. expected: 31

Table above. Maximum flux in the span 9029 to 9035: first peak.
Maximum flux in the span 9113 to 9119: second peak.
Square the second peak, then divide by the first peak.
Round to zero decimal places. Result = 36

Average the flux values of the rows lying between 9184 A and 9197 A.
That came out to 31.4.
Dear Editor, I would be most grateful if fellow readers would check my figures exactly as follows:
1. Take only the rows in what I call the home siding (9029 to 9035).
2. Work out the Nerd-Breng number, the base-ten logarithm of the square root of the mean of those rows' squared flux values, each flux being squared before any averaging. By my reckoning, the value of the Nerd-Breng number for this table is 1.49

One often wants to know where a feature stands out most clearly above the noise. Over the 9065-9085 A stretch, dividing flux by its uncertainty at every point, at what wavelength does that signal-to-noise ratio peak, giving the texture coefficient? 9080.22 A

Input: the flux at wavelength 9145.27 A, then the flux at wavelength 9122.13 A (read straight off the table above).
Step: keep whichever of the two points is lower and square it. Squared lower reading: 956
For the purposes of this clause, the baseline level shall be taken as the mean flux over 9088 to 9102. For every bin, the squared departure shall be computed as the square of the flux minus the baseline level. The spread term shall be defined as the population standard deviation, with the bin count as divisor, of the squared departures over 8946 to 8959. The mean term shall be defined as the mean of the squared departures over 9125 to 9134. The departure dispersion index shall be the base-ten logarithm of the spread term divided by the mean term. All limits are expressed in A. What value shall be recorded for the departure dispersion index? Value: 1.0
